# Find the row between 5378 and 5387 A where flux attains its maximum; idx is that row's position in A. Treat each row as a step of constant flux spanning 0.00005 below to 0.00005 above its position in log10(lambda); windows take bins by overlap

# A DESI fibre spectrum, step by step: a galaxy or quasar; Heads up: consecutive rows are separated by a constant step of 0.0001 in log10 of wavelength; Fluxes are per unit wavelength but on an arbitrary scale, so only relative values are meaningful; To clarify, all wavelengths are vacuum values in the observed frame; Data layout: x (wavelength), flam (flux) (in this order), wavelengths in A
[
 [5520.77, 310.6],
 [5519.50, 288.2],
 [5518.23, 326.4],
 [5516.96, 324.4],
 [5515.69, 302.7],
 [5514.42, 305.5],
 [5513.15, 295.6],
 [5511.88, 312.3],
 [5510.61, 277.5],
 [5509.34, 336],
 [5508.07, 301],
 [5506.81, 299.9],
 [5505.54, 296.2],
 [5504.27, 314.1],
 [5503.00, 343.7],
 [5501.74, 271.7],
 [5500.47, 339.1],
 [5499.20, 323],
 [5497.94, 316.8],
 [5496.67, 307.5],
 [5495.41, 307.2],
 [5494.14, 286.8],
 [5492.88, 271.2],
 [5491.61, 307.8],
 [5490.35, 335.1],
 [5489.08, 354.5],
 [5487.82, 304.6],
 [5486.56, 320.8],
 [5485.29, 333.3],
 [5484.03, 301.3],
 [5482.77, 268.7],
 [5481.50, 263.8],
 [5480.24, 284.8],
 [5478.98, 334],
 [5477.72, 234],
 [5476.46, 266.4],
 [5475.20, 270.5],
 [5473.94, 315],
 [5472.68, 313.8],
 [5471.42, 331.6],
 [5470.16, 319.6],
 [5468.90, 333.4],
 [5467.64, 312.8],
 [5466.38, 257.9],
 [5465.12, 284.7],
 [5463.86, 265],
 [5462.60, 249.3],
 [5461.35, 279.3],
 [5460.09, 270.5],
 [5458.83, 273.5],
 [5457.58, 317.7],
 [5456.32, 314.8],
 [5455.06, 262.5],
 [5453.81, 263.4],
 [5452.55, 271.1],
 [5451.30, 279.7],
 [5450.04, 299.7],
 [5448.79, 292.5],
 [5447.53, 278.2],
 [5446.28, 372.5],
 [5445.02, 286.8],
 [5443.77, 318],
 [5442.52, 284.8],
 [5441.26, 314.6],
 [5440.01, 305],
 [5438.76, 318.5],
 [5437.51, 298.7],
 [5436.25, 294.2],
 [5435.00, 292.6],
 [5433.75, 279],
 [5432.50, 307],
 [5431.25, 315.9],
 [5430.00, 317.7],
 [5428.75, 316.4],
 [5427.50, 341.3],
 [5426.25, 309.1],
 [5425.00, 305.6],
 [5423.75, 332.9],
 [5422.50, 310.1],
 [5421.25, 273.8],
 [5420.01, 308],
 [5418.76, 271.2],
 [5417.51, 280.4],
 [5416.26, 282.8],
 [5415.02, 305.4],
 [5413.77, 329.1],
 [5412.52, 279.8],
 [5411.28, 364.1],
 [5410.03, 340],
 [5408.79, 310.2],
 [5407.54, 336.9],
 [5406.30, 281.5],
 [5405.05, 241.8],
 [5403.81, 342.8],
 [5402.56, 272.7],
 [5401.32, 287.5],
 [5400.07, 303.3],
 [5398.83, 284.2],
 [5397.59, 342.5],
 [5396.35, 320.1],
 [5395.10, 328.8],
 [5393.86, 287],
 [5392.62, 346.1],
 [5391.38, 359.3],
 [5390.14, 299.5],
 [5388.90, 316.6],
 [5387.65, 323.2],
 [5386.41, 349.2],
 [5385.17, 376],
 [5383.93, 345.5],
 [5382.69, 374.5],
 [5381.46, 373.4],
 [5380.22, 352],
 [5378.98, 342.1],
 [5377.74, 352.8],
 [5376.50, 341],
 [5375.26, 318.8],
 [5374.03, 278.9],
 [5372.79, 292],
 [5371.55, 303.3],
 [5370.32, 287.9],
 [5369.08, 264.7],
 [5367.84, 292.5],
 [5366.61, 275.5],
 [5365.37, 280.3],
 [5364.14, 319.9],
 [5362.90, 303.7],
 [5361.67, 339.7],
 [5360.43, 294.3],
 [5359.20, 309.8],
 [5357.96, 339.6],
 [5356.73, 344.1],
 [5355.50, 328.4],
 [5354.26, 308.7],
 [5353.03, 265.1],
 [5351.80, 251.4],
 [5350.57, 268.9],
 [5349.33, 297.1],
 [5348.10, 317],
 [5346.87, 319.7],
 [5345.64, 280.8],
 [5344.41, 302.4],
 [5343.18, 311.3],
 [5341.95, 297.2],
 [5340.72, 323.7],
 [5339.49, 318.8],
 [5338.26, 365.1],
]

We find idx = 5385.17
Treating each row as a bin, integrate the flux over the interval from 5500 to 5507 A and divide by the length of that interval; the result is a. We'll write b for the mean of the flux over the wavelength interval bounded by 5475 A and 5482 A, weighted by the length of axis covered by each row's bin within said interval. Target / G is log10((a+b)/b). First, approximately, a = 311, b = 276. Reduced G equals 0.327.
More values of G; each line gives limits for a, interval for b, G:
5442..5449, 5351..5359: 0.302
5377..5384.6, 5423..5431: 0.325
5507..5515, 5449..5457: 0.318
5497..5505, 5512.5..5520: 0.308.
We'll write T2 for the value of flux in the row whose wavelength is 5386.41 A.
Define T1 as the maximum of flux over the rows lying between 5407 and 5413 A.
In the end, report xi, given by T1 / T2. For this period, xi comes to 1.04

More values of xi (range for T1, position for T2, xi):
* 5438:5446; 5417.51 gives 1.14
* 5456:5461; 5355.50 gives 0.97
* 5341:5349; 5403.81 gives 0.93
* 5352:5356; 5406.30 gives 1.17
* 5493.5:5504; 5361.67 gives 1.01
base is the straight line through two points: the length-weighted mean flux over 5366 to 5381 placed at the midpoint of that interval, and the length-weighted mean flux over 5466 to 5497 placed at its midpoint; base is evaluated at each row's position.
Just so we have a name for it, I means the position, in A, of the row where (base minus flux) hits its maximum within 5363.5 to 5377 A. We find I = 5369.08 A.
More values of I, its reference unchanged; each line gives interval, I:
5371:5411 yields 5405.05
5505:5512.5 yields 5510.61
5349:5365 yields 5351.80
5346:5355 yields 5351.80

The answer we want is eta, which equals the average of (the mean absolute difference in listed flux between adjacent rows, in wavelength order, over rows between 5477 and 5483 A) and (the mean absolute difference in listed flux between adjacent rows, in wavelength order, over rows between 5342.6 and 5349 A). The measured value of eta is 30.9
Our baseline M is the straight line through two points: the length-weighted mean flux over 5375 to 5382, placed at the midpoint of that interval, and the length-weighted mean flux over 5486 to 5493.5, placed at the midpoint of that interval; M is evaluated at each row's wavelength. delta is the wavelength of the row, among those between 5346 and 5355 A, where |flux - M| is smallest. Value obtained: 5346.87 A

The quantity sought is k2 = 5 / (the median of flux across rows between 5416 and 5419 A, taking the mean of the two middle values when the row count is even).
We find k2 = 0.0178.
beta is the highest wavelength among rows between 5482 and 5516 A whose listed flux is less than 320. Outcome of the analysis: 5515.69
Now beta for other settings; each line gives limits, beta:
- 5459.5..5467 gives 5466.38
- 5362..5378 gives 5375.26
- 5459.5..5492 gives 5491.61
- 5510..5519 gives 5515.69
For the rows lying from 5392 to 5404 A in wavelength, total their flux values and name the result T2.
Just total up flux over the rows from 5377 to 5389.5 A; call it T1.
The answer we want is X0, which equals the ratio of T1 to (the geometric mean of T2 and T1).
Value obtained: 1.06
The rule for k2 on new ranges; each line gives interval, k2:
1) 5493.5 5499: 0.0163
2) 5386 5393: 0.0149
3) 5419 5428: 0.0162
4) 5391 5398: 0.0149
